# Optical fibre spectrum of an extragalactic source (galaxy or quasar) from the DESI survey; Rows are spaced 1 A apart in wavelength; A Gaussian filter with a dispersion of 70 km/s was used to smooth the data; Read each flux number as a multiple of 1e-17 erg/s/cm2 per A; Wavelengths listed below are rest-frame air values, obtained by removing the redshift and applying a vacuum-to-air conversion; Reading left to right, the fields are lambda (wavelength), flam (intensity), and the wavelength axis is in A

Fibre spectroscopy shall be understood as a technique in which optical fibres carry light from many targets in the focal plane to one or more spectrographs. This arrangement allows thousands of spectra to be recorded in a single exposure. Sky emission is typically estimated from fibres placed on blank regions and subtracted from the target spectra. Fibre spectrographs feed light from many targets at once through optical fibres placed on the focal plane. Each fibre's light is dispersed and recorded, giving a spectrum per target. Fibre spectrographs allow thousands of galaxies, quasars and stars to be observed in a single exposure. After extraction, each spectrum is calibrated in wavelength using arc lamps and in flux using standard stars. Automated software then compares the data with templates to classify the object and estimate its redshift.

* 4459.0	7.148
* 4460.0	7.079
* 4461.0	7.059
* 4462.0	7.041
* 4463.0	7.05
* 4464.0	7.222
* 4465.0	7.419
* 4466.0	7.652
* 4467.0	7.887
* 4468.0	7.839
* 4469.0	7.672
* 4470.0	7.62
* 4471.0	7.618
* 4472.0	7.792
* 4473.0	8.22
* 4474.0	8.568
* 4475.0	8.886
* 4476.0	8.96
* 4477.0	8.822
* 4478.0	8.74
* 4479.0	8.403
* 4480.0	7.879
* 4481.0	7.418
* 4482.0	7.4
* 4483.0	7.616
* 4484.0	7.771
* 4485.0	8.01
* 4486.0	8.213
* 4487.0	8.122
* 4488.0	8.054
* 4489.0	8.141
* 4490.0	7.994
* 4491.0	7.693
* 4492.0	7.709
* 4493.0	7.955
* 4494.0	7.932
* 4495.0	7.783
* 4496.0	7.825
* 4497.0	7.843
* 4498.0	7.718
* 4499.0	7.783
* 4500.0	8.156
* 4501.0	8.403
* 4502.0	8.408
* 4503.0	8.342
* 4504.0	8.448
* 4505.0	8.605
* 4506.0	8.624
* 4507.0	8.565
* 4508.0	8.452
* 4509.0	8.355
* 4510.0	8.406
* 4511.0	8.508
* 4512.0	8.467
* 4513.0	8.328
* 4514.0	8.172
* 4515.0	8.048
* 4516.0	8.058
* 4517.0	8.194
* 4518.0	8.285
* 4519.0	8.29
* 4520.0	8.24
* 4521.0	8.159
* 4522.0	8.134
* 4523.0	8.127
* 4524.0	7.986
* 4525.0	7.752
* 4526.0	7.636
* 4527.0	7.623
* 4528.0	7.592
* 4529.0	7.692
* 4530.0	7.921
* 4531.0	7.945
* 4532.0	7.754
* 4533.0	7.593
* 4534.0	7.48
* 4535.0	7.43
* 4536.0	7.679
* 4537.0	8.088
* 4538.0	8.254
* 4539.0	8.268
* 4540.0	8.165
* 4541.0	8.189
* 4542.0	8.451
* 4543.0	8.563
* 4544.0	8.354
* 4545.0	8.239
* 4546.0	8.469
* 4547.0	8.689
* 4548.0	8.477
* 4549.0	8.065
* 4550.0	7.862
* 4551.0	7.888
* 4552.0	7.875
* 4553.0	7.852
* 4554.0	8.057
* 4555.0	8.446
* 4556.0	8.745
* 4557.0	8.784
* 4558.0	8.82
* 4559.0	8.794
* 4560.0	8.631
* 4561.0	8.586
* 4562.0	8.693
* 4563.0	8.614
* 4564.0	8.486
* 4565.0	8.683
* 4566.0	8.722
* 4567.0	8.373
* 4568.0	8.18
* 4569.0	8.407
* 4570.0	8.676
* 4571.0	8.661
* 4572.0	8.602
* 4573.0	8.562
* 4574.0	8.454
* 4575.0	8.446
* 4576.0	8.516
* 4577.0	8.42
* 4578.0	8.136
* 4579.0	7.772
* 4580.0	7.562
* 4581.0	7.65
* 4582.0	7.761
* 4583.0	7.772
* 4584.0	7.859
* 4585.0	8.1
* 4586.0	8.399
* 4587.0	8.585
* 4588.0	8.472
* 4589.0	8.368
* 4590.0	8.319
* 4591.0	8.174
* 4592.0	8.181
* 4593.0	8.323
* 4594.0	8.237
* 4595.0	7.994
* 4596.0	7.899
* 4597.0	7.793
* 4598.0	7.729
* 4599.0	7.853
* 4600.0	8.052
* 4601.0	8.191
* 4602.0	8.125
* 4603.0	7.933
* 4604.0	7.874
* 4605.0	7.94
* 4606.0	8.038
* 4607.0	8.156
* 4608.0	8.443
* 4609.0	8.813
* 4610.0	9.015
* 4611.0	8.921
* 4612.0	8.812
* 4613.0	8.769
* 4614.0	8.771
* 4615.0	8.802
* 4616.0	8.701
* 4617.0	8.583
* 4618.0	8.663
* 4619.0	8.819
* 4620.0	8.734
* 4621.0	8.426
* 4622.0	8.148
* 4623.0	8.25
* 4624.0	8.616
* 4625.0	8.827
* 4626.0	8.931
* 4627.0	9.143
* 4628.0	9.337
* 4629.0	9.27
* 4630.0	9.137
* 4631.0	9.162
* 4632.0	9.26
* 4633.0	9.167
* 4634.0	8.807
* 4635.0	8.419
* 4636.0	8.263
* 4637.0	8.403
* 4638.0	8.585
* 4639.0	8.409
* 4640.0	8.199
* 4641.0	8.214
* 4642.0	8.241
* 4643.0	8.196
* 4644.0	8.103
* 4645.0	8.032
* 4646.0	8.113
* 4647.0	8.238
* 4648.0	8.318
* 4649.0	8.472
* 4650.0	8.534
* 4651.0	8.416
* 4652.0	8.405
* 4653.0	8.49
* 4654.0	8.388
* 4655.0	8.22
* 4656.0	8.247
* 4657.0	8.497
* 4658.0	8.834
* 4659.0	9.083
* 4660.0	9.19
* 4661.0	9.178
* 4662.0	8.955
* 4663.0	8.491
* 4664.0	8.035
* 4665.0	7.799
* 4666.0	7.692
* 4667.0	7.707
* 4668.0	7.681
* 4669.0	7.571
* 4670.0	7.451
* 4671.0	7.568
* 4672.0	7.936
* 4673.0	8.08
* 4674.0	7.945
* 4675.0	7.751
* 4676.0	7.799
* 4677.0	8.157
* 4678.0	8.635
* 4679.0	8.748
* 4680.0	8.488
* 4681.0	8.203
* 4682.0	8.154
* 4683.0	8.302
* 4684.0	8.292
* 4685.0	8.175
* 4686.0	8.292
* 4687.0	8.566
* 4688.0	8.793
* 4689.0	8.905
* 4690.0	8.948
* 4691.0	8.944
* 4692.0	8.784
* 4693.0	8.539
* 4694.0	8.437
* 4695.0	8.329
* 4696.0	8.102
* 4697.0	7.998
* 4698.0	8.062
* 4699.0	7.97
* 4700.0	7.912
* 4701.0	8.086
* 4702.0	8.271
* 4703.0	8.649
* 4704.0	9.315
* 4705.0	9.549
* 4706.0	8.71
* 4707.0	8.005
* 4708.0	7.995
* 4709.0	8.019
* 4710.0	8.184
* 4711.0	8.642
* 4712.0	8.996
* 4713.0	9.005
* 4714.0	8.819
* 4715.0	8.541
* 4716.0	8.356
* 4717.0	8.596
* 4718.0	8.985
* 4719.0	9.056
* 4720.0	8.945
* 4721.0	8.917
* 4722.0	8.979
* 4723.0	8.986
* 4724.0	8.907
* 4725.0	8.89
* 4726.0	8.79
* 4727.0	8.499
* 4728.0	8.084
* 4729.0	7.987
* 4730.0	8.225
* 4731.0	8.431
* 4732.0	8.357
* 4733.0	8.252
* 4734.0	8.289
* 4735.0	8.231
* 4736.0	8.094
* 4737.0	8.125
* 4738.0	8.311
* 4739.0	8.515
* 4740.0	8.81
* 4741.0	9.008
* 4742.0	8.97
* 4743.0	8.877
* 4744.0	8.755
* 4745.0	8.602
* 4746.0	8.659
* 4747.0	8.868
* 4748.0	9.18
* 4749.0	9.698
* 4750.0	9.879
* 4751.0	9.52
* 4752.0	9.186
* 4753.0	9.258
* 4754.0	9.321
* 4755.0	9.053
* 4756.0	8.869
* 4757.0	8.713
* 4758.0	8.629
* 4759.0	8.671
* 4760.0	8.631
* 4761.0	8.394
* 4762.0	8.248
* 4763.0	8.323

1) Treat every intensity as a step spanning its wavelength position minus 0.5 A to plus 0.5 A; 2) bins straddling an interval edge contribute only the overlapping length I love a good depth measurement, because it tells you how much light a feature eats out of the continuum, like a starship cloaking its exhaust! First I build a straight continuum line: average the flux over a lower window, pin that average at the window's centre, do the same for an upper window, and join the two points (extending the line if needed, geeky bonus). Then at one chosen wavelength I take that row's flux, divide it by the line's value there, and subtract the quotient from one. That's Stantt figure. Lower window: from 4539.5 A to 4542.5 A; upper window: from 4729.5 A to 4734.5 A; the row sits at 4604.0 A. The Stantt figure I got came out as 0.05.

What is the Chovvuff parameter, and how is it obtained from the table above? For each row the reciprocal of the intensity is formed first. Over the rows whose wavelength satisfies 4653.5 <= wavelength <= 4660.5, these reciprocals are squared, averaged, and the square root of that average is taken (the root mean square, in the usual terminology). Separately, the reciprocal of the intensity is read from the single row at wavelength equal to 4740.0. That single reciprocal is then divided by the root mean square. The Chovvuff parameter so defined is 0.98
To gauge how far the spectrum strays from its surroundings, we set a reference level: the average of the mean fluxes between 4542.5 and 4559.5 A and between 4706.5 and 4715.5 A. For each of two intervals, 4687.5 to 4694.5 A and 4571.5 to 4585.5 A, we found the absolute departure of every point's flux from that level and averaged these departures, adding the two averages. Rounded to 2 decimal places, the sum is 0.73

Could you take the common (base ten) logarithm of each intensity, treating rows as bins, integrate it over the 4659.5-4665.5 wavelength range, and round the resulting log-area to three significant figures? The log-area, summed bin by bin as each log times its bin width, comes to 5.60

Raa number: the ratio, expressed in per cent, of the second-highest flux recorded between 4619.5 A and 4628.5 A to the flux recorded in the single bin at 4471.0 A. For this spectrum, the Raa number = 120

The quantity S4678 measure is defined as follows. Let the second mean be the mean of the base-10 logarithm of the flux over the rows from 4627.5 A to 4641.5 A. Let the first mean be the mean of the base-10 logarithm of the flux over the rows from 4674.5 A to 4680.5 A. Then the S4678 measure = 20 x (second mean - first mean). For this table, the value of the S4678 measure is 0.5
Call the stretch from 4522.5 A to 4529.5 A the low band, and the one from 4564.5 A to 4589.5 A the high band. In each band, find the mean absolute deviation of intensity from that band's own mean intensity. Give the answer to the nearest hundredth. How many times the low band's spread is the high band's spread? 1.86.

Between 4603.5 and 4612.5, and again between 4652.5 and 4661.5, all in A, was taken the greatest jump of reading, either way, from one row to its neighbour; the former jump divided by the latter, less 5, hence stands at -3.9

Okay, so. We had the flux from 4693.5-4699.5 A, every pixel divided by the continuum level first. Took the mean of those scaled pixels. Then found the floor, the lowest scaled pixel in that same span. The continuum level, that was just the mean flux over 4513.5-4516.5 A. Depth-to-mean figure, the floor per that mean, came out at 0.978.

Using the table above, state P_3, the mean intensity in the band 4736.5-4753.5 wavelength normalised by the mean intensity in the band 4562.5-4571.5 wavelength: 1.05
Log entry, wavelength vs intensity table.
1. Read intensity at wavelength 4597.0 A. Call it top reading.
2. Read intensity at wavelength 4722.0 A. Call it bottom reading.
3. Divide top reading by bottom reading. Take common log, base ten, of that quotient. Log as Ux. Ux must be -0.062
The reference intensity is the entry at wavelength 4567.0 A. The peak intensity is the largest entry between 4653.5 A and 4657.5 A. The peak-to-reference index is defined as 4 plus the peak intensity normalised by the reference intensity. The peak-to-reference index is 5.01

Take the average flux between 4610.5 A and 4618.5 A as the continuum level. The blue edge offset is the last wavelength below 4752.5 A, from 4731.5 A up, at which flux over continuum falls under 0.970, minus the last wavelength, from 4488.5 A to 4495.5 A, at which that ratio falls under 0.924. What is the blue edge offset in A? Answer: 243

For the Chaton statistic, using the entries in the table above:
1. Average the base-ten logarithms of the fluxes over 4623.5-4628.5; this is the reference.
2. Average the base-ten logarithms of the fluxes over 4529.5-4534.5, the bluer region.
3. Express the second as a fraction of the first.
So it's 0.93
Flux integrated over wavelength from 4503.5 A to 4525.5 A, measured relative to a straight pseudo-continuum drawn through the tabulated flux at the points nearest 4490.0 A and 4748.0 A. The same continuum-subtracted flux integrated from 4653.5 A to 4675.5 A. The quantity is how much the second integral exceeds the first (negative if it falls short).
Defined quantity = -17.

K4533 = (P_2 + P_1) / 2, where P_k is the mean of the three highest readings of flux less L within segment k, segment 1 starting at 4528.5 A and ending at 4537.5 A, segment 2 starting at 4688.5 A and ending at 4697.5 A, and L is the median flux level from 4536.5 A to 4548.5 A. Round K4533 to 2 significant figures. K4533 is 0.15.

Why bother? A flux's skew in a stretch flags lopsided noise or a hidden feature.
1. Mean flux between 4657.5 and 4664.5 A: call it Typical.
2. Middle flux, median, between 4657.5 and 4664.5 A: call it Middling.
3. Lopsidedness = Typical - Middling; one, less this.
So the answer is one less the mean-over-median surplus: 1.13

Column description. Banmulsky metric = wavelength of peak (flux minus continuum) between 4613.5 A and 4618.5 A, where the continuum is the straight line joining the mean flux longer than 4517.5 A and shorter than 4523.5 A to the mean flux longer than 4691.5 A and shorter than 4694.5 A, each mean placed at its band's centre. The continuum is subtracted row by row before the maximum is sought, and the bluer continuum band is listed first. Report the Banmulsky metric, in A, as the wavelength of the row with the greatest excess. 4615.0 A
